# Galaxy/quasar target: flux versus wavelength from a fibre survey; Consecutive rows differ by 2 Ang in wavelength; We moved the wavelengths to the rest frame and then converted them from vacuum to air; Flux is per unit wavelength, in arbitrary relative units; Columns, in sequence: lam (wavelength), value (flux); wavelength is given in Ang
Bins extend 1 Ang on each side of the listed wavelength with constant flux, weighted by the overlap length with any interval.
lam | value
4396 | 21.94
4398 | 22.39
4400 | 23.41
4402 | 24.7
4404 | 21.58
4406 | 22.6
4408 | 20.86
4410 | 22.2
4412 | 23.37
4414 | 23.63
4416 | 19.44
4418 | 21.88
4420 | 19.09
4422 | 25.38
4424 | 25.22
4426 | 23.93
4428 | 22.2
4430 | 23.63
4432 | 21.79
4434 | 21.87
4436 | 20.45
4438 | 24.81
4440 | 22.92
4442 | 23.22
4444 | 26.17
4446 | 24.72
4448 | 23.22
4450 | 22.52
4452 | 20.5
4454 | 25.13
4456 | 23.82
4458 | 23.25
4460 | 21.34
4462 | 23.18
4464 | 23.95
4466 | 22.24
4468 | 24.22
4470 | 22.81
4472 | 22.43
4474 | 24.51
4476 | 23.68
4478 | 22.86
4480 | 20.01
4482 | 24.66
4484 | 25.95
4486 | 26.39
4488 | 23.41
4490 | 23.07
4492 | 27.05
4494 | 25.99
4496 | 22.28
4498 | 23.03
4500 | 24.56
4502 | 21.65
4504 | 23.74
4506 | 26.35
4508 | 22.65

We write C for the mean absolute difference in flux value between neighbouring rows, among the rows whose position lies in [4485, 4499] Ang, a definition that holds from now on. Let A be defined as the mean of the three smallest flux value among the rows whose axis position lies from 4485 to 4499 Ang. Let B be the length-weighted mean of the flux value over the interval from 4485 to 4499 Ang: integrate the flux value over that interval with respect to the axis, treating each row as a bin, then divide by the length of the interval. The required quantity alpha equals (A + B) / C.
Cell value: 22.1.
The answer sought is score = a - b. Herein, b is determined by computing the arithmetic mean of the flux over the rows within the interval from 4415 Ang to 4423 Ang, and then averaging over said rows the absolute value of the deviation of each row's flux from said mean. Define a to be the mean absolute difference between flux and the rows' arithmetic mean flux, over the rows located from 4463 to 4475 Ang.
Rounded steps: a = 0.87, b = 2.2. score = -1.32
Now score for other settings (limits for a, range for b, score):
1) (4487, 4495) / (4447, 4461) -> 0.46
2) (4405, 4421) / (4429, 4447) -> 0.00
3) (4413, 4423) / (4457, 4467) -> 1.30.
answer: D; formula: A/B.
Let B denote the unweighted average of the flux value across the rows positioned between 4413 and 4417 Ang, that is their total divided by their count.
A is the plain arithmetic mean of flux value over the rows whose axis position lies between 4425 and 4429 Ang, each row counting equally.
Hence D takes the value 1.07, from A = 23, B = 21.5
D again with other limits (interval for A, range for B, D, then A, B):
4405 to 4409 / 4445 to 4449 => 0.91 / 22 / 24.0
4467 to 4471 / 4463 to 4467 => 1.02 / 24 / 23.1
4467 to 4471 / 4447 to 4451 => 1.03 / 24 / 22.9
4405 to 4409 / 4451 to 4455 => 0.95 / 22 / 22.8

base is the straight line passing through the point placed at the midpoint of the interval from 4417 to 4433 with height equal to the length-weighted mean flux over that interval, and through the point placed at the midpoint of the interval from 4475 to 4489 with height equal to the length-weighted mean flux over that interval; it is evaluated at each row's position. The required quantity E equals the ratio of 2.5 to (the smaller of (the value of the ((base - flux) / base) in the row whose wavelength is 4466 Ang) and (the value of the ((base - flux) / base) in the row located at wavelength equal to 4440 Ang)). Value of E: 259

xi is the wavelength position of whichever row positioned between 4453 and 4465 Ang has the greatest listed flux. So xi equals 4454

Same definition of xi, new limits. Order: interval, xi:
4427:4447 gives 4444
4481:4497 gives 4492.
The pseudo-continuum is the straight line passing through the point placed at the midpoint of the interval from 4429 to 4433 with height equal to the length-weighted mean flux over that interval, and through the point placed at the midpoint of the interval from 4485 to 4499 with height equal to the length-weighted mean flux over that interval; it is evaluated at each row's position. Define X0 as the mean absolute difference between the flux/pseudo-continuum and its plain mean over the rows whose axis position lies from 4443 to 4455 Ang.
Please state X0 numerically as 0.071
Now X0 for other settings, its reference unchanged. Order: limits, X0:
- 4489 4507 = 0.065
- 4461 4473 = 0.030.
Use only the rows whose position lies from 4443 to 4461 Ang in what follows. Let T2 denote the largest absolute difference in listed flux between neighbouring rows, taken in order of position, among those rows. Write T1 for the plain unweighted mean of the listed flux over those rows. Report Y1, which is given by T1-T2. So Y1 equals 18.8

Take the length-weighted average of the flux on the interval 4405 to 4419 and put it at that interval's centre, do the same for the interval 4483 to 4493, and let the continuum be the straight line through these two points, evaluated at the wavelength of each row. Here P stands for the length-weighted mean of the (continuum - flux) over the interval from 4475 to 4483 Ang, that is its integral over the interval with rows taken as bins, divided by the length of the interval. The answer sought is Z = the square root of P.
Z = 1.41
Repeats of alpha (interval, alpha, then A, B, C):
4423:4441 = 25.3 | 21.4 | 23.0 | 1.8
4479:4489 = 20.0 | 22.7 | 24.1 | 2.3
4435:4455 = 20.2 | 21.2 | 23.4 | 2.2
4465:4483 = 23.8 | 21.6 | 23.0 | 1.9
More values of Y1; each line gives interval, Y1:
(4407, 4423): 15.7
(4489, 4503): 20.0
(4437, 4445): 21.3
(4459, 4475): 21.0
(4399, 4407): 20.0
